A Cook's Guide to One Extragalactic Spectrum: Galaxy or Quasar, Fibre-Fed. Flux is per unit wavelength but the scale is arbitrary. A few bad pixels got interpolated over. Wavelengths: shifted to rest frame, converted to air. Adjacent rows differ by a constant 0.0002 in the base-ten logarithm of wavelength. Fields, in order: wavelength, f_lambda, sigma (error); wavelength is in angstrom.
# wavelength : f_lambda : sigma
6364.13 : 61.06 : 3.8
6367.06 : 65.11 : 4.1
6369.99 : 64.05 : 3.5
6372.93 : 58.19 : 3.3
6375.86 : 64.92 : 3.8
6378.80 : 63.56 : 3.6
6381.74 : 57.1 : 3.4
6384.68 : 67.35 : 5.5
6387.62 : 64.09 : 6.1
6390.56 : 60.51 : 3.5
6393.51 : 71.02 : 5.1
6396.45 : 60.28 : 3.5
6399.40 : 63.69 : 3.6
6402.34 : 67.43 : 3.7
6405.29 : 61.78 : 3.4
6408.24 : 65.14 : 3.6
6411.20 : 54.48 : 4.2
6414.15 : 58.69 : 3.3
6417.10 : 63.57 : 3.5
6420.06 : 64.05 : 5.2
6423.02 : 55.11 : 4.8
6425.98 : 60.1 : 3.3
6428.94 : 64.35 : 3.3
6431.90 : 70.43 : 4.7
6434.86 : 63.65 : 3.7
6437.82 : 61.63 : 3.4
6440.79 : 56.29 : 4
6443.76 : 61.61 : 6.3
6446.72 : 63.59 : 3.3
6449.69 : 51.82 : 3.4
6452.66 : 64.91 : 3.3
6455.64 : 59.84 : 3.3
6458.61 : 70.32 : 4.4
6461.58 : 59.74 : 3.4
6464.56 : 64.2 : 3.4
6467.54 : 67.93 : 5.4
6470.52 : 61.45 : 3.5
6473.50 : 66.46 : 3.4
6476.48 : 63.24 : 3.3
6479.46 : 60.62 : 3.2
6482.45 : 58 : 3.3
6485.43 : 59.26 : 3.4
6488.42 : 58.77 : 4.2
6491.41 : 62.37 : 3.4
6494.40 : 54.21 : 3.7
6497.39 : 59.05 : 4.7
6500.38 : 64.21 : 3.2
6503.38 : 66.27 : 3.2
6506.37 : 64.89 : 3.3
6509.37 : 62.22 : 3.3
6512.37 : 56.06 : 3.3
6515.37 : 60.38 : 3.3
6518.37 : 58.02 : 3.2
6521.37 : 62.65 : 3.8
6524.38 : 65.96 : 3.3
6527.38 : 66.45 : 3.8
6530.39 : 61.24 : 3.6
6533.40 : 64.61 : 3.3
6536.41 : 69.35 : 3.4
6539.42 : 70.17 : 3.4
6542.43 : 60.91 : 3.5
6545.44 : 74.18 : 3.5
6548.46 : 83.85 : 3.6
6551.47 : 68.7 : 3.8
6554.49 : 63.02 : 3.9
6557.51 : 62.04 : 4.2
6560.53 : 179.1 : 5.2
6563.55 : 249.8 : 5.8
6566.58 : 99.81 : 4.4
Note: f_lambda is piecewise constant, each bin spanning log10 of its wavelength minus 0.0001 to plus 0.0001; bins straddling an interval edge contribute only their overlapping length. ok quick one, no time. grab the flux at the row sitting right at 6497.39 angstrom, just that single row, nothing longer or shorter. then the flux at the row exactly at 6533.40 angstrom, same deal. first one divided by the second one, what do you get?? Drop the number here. 0.91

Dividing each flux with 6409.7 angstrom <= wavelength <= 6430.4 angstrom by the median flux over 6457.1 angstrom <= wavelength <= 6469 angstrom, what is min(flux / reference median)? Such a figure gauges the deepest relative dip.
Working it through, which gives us 0.82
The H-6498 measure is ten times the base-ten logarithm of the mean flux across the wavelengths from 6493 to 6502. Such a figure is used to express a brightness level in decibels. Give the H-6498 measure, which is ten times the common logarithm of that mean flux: 17.7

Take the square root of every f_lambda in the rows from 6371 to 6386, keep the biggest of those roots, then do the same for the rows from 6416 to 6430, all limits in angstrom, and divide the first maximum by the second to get 1.02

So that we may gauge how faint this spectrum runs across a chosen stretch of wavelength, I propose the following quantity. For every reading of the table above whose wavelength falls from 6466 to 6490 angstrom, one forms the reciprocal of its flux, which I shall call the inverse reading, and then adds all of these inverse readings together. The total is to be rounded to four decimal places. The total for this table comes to 0.1295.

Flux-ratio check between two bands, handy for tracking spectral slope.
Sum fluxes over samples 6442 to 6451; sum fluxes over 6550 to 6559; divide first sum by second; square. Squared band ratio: 0.83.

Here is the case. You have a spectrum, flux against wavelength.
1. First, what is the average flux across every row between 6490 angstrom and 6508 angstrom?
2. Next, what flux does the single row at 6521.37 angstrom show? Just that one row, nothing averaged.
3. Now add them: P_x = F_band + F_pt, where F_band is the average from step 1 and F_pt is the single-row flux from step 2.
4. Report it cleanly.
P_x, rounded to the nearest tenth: 124.5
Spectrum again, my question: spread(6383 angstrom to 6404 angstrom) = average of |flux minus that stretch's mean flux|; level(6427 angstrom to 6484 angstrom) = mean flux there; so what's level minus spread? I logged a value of 59.5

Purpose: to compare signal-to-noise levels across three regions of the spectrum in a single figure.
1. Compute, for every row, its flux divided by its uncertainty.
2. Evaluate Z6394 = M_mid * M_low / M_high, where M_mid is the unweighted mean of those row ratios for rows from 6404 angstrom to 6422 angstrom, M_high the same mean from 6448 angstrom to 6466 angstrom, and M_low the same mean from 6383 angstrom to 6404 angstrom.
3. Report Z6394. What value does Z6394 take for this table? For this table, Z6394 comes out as 14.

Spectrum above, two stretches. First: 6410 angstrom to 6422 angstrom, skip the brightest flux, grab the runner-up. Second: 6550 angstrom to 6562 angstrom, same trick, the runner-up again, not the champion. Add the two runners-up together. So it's 132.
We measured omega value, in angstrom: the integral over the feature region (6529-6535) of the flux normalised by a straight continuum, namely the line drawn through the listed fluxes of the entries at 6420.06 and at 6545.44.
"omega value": 5.2 angstrom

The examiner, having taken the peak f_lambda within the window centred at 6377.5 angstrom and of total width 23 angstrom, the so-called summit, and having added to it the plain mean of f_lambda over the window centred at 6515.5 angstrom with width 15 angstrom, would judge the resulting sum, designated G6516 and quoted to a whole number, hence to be 127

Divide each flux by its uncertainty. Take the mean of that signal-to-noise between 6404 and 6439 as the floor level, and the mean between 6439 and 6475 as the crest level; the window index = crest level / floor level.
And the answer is 1.01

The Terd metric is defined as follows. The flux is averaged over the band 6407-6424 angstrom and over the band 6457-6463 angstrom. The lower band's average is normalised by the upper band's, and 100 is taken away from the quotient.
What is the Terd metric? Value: -99.1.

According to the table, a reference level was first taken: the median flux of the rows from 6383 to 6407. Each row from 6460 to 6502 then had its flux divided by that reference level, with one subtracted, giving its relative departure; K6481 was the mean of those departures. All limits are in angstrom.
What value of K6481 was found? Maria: -0.039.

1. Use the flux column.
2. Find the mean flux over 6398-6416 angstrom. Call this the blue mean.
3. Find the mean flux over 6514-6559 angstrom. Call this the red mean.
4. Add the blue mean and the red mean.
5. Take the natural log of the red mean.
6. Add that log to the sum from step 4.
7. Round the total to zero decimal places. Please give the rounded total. 132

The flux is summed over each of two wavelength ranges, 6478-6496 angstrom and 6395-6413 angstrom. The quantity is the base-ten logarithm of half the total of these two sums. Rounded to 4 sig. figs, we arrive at 2.560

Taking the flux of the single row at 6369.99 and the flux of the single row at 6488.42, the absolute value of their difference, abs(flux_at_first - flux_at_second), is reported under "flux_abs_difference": 5.3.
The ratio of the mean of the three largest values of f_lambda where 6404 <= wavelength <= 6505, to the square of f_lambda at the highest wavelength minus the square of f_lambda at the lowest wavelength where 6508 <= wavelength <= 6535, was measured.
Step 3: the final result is 0.23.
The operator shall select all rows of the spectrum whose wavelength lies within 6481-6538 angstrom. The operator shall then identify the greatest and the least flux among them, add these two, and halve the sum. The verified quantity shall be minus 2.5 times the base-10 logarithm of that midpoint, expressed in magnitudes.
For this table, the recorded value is -4.48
